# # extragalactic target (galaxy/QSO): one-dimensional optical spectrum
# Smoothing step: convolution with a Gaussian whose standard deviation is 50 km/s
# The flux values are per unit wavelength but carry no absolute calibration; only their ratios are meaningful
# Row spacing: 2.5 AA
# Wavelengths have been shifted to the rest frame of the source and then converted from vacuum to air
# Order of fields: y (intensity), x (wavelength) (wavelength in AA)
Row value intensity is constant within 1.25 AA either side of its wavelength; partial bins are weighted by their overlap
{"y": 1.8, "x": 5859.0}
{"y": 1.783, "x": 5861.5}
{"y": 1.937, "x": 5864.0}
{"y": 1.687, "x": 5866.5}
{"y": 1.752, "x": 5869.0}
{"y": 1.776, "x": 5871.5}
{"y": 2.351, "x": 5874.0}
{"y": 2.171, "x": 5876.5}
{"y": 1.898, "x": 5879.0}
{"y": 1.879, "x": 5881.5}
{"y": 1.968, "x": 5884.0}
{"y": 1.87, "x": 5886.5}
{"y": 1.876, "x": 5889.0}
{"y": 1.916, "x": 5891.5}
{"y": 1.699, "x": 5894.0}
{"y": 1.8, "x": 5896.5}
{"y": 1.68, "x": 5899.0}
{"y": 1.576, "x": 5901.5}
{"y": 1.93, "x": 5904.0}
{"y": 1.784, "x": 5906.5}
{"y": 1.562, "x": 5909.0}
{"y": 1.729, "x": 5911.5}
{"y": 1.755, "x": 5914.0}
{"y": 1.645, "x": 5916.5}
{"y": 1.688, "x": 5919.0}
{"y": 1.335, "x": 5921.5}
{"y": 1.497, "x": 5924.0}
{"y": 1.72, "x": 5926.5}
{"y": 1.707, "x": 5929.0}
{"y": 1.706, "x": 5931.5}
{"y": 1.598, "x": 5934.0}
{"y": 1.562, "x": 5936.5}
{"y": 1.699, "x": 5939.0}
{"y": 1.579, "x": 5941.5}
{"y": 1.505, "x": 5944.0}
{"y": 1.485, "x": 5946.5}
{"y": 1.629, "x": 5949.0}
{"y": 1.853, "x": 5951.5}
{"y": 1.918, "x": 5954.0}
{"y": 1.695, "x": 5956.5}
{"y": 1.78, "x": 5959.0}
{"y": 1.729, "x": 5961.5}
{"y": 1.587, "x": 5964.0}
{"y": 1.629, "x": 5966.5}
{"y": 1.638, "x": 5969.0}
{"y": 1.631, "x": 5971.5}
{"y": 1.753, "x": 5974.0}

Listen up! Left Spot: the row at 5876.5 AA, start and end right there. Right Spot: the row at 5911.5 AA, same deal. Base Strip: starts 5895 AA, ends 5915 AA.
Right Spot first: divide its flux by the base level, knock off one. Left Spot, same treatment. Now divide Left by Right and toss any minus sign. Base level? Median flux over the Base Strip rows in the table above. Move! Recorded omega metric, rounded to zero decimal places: 33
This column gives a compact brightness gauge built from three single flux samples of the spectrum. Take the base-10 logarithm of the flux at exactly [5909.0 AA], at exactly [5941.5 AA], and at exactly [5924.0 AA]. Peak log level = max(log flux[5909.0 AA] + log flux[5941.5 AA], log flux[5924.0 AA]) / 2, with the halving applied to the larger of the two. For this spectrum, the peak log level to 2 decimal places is 0.20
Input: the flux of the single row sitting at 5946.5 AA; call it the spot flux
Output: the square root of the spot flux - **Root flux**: 1.22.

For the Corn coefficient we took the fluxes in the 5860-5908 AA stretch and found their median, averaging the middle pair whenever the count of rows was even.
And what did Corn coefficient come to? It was 1.87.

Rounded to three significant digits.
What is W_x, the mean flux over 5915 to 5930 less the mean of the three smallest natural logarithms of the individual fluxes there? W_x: 1.20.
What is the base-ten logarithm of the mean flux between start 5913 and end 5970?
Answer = 0.217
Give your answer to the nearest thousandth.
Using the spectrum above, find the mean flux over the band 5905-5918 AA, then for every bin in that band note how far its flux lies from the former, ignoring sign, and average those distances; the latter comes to 0.073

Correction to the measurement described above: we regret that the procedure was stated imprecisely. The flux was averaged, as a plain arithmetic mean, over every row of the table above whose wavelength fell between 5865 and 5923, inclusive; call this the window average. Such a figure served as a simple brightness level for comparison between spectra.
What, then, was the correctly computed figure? 1.80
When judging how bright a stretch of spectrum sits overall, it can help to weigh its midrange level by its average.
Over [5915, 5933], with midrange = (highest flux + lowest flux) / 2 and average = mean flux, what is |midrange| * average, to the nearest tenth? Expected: 2.5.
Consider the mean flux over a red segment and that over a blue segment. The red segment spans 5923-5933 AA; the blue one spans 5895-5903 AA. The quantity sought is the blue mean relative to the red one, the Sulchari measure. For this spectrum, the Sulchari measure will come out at 1.02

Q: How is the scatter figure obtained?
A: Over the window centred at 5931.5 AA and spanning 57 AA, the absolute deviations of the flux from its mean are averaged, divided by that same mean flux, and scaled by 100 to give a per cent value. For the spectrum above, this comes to 6.7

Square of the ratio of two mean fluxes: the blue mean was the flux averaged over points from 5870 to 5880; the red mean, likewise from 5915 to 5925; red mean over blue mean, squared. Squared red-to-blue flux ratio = 0.57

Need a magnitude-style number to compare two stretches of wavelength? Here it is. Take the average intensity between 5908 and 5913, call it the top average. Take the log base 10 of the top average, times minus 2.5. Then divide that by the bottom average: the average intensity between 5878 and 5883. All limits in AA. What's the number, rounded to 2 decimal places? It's -0.29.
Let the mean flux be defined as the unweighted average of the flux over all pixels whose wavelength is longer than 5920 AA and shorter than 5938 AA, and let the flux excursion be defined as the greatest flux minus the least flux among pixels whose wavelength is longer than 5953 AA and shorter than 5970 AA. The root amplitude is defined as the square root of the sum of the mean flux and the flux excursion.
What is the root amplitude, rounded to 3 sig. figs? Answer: 1.39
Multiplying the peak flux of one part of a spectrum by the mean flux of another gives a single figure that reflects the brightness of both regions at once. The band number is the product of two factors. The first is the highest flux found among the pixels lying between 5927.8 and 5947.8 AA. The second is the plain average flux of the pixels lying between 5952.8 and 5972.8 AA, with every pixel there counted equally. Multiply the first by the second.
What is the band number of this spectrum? 2.9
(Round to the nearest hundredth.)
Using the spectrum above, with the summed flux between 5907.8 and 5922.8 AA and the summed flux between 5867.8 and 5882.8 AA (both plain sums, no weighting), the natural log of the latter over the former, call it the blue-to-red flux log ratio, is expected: 0.20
